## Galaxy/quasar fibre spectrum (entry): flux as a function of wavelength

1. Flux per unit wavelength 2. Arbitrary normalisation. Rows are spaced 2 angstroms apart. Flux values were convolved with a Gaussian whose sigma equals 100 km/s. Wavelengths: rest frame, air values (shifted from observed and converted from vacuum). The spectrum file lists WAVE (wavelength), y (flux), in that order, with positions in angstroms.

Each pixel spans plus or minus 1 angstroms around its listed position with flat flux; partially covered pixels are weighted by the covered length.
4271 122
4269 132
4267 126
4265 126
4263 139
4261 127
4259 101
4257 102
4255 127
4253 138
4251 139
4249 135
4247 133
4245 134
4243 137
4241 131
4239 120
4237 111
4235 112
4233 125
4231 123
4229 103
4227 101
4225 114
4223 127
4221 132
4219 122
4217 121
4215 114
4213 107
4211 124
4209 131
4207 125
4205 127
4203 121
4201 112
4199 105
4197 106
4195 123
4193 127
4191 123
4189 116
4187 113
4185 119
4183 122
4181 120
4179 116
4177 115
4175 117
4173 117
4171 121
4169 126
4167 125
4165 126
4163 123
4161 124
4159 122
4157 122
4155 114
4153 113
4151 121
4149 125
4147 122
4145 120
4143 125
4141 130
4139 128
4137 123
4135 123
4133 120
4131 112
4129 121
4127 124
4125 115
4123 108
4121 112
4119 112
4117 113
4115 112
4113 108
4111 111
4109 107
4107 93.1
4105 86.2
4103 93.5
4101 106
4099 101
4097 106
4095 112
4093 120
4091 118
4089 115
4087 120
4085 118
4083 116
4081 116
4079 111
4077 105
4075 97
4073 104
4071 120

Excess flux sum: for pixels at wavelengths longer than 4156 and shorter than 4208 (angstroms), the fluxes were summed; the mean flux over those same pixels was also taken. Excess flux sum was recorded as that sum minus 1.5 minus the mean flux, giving 2992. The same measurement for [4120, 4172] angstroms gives 3023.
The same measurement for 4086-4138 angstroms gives 2779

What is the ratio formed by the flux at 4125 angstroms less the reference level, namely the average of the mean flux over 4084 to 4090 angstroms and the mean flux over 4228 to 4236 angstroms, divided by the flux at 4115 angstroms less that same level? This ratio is 0.36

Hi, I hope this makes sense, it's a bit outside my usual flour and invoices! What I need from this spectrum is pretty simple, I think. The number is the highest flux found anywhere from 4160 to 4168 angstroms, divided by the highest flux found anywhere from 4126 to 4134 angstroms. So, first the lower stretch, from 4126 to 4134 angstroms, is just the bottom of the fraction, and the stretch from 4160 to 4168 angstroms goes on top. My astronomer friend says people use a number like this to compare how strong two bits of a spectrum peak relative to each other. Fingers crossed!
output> 1.02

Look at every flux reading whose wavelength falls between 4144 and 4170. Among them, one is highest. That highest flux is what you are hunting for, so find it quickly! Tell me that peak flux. 126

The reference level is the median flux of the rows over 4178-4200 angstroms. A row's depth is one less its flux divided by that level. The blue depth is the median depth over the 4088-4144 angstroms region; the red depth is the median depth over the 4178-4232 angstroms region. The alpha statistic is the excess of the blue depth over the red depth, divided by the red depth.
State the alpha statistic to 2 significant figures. -4.5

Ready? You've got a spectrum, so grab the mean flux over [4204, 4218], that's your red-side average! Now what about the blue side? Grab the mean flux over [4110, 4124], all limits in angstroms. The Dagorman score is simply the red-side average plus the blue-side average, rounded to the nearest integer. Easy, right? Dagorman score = 232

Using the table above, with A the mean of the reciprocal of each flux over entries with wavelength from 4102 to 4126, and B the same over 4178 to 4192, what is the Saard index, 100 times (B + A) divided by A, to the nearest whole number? 189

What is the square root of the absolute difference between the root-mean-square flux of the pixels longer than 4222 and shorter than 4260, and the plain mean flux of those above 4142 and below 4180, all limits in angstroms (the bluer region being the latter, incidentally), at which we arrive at 1.3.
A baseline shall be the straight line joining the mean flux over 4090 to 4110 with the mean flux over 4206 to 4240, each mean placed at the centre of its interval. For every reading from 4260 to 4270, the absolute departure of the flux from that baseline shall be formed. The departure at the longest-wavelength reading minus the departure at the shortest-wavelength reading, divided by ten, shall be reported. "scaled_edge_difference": 0.4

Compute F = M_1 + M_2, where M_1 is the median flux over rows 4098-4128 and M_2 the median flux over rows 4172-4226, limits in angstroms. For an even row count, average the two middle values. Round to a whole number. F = 228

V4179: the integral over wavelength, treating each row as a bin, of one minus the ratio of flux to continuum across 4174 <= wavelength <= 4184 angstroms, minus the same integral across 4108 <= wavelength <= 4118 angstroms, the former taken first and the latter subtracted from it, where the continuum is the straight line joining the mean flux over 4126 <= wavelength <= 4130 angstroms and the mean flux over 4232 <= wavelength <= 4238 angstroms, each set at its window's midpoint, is -0.95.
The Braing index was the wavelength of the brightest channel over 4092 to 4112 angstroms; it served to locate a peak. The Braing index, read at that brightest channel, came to 4093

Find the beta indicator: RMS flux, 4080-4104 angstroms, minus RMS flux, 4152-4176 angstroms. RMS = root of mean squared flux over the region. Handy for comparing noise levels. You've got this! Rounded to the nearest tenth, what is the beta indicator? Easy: -8.8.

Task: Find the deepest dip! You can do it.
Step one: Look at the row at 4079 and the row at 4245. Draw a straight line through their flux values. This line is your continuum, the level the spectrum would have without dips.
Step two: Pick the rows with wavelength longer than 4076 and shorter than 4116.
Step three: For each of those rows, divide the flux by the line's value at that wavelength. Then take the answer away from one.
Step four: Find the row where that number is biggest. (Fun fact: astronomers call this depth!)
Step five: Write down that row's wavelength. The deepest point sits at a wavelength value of 4105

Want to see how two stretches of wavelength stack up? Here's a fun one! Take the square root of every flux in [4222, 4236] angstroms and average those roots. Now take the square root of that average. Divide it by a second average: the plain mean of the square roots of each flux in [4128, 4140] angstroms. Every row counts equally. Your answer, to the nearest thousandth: 0.297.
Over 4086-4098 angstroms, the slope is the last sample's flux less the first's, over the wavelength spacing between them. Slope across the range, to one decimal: -1.4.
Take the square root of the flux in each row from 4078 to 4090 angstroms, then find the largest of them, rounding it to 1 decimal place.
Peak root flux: 11.0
